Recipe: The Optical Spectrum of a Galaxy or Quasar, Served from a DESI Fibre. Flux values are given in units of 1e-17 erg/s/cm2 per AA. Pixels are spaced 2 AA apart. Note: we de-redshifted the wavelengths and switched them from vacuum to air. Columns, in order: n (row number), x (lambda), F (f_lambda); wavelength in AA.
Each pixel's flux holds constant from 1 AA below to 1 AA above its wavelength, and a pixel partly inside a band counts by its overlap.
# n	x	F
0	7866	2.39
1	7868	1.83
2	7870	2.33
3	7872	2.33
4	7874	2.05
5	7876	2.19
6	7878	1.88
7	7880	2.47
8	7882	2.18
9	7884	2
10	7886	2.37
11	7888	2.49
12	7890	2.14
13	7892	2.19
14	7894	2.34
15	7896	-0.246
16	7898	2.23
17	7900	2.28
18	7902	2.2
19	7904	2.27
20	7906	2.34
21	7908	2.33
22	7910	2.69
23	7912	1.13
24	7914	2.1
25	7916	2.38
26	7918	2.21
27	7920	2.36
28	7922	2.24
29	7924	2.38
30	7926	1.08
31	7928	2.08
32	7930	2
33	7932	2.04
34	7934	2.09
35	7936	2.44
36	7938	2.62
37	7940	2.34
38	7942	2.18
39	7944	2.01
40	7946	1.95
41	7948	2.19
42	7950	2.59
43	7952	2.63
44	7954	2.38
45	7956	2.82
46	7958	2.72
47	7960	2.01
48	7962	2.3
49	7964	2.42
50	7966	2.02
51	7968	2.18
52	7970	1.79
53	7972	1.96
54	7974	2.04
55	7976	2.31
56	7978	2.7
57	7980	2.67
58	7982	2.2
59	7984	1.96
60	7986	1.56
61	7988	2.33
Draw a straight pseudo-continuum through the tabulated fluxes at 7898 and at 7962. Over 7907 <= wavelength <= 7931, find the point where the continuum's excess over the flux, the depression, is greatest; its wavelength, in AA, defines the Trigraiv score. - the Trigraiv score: 7926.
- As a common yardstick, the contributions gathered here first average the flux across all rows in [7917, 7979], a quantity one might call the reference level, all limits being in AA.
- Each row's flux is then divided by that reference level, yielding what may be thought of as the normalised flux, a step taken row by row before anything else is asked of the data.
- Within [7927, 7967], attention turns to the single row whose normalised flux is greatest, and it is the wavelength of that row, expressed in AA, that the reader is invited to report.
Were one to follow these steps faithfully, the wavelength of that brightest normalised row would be 7956 AA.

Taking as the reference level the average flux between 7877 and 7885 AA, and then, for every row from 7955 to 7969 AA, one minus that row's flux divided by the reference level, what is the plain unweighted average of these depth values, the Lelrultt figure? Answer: -0.10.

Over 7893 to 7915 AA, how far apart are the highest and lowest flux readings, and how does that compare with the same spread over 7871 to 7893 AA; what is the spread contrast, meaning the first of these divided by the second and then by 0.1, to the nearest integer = 48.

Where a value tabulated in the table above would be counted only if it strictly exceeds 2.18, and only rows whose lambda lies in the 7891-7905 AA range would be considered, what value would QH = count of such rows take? 6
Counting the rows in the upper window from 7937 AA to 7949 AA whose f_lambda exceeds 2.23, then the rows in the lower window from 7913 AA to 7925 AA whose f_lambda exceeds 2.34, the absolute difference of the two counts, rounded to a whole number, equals 1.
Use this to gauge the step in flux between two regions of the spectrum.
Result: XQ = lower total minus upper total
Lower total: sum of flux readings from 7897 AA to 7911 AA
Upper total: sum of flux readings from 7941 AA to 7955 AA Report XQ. 0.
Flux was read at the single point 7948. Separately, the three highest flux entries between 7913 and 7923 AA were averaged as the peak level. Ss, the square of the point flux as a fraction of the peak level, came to 0.89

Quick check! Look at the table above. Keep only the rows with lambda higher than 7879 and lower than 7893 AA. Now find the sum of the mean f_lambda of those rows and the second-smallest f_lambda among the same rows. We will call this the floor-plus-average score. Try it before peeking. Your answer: 4.40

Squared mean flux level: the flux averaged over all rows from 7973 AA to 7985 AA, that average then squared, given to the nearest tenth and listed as 5.4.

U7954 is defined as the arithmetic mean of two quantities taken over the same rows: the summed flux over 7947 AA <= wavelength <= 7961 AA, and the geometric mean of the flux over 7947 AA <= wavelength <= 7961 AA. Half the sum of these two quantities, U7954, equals 10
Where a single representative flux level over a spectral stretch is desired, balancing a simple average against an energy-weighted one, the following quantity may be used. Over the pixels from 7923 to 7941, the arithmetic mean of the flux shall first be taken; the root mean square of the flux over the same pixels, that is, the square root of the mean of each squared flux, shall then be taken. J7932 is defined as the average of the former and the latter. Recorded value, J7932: 2.14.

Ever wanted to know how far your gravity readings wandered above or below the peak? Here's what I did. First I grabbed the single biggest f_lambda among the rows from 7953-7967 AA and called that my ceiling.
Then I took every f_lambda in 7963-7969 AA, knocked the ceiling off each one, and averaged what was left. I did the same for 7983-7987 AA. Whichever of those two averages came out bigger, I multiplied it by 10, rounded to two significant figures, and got -6.1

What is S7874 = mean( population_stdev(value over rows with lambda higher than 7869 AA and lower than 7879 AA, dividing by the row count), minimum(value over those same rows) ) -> 1.0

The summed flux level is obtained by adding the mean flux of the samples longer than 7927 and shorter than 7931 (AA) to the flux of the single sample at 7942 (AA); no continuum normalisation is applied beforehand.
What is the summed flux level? 4.22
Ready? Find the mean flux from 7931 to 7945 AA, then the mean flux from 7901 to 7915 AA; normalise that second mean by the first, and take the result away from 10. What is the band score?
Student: 9.04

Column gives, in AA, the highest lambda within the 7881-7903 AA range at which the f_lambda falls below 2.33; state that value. 7902 AA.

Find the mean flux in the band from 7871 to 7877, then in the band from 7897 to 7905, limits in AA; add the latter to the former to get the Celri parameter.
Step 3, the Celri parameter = 4.4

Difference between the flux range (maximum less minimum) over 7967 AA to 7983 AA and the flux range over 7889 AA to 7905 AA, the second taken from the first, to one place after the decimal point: -1.7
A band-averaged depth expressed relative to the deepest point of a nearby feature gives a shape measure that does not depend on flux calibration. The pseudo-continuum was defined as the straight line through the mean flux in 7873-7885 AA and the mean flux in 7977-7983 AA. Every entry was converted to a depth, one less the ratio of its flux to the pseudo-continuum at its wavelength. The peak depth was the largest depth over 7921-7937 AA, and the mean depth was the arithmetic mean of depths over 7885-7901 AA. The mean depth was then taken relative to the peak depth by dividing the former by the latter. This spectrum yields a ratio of 0.18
